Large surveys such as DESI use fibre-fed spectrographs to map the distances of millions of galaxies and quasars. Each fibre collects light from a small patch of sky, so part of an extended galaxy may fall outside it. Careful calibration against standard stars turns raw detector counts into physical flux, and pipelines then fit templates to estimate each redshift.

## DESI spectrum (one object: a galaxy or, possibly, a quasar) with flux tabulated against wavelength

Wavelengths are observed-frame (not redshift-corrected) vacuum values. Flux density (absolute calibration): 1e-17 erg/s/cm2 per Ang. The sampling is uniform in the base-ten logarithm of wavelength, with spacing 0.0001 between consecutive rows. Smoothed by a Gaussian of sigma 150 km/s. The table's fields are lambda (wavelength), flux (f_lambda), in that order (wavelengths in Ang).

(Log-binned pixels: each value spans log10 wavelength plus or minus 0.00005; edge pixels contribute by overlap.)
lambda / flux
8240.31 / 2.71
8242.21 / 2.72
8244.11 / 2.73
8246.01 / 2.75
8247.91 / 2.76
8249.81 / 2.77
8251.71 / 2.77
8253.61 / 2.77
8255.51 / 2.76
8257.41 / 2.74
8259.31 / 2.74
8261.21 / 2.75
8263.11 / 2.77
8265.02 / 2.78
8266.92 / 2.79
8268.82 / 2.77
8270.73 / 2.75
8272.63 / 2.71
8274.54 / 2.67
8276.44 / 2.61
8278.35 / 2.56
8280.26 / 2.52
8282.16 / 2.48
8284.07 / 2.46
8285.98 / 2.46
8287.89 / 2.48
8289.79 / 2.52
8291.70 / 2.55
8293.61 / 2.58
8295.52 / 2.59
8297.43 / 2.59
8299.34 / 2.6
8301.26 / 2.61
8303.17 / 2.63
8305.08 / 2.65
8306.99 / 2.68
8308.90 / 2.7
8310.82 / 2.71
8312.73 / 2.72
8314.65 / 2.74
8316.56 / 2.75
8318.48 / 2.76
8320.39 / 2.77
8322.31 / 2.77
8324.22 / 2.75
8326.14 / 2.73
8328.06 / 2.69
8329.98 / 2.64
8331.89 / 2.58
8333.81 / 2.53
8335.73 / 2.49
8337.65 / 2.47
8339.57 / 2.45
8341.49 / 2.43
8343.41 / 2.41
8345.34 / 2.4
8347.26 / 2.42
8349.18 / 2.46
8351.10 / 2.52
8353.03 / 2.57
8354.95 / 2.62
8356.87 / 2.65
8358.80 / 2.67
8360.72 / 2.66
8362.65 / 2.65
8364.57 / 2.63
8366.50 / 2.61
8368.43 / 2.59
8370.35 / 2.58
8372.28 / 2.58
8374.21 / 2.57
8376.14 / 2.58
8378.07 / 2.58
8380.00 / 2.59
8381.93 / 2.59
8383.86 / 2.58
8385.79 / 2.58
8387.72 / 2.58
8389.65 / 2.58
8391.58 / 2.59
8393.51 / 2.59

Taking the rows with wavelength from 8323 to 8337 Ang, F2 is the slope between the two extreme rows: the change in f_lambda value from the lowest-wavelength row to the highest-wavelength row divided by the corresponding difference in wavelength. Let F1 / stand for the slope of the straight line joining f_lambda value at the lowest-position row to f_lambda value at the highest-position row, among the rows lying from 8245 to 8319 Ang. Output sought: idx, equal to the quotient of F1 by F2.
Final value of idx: 0.0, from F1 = 0.000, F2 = -0.0226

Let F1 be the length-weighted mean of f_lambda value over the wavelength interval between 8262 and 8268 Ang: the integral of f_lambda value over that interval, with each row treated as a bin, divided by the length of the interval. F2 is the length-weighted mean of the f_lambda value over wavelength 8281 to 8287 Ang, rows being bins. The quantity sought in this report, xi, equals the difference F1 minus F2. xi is 0.3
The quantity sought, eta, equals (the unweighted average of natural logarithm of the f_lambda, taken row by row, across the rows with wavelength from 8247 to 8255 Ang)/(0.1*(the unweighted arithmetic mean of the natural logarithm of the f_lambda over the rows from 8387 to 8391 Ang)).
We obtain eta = 10.7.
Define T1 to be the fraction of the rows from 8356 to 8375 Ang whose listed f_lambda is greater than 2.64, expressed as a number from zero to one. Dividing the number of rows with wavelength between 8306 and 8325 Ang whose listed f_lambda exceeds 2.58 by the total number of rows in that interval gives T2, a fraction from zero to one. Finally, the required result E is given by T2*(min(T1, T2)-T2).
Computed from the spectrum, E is -0.60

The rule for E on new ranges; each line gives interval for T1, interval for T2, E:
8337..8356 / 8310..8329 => -1.00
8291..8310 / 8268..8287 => -0.10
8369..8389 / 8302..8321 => -1.00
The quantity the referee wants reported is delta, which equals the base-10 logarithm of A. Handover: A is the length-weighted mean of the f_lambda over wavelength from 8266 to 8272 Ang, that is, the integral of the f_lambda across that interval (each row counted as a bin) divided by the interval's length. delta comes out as 0.44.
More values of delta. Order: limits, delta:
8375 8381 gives 0.41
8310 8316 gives 0.44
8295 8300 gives 0.41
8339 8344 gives 0.39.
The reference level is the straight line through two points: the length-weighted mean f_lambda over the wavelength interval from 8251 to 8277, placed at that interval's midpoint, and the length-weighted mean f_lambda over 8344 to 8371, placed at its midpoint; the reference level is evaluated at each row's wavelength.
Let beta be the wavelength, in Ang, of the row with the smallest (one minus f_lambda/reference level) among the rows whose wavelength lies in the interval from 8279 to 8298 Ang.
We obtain 8297.43 Ang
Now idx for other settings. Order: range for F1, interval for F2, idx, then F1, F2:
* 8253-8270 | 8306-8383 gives 0.0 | 0.000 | -0.0012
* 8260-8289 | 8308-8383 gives 6.7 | -0.010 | -0.0015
